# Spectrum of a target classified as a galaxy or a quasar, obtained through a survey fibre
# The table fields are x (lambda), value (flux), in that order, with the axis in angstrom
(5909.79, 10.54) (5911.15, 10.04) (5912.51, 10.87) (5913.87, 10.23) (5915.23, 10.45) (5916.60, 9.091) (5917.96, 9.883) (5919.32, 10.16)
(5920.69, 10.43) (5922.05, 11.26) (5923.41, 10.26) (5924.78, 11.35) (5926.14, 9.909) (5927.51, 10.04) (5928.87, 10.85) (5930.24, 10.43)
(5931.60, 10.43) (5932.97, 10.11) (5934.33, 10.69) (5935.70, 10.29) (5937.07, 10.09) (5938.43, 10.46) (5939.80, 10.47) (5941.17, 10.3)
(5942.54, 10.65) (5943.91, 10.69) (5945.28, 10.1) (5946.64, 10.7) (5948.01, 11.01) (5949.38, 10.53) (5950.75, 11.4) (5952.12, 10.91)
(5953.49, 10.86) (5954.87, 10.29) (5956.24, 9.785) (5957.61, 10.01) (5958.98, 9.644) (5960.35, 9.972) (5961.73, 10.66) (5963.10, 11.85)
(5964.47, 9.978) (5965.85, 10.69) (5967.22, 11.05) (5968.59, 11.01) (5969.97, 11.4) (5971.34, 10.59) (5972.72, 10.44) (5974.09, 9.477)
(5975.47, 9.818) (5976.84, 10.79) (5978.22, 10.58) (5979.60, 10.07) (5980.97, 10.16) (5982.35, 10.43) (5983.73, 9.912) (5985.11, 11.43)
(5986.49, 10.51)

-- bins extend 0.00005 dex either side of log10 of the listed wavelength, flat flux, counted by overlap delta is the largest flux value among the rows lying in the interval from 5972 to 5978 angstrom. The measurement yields 10.79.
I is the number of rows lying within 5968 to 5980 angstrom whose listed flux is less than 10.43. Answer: 3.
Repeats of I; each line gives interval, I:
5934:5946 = 4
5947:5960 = 4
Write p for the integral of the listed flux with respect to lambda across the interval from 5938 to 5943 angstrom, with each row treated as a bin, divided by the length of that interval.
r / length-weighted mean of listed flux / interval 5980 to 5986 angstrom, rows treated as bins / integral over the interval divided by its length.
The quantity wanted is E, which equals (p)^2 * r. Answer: 1142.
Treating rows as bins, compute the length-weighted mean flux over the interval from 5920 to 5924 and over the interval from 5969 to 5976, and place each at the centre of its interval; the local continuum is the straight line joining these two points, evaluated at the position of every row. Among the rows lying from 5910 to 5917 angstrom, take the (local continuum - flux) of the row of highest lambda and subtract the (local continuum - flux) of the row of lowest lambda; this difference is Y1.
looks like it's 0.9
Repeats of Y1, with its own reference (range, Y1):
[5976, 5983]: 0.3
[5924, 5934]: 1.2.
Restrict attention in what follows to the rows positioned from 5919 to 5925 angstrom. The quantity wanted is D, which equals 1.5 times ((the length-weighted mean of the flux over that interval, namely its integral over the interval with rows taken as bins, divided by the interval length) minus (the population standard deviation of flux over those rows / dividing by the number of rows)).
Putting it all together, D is 15.2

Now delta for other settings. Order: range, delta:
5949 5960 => 11.4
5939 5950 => 11.01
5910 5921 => 10.87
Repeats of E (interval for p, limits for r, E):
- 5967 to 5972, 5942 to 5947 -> 1279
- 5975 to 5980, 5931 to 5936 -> 1112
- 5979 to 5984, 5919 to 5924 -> 1092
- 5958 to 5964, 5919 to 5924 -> 1162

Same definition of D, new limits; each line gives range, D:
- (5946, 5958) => 15.2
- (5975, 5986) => 14.9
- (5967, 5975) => 15.0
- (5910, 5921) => 14.5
